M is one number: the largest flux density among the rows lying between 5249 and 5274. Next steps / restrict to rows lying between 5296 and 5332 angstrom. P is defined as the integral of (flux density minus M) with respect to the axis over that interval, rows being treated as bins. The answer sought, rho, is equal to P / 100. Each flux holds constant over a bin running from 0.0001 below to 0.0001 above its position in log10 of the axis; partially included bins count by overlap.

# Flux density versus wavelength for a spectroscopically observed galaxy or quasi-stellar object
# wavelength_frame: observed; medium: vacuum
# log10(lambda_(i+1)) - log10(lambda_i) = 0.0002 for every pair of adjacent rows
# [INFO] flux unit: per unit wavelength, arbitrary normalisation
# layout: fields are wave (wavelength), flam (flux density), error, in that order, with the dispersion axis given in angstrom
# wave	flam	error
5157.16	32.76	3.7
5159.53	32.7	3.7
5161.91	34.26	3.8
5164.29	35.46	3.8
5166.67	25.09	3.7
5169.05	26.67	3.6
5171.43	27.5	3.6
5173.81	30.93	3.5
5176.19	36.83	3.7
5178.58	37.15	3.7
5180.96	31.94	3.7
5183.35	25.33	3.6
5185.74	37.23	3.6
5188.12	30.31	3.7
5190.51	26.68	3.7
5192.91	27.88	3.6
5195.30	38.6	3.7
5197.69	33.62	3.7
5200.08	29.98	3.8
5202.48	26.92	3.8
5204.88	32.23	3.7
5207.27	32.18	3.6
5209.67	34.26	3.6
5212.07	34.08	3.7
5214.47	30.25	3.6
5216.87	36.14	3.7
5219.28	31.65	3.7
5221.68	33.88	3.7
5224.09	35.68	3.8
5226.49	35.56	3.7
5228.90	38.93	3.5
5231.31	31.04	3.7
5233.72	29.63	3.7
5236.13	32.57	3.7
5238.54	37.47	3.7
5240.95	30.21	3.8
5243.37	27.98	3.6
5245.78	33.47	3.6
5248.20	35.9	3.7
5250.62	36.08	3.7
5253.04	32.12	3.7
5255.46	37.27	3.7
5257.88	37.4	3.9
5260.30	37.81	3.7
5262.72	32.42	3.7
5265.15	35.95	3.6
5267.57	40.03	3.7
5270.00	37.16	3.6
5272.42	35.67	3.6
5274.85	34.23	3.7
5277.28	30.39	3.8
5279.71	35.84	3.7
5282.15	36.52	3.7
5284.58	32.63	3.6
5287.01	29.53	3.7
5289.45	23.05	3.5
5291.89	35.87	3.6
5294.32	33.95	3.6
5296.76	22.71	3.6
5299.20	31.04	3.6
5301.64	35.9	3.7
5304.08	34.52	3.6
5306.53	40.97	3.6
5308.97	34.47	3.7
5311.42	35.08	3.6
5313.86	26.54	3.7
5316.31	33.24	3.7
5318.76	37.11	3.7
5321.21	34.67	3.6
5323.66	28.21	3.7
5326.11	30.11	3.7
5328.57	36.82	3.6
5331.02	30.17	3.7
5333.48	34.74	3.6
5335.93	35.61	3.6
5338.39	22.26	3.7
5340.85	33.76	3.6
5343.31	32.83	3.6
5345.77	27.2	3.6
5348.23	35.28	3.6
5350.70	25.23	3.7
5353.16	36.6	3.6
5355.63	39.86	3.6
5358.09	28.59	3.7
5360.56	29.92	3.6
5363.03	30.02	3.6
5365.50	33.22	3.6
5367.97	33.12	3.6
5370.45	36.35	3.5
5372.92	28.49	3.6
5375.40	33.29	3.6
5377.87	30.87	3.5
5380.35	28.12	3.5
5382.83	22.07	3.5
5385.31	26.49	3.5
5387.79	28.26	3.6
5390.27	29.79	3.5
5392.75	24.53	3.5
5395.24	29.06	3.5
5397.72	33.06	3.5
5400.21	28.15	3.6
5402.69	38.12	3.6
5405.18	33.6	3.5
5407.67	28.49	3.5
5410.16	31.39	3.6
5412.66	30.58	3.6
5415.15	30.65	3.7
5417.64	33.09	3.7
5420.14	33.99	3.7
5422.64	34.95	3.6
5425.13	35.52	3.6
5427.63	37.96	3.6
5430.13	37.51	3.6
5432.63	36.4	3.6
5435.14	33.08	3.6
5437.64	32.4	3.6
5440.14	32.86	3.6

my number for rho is -2.56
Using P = -256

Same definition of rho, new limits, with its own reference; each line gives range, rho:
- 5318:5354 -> -2.92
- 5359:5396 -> -3.87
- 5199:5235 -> -2.59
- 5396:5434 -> -2.48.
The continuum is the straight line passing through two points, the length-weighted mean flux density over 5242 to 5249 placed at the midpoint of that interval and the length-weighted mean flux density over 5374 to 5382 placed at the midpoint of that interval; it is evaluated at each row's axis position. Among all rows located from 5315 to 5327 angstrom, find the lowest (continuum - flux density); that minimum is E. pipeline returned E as -6.0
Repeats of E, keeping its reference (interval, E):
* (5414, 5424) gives -5.3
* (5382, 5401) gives -3.1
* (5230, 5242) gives -5.2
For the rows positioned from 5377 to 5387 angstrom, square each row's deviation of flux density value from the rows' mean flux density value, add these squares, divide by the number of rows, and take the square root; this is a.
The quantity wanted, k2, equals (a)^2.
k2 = 10.2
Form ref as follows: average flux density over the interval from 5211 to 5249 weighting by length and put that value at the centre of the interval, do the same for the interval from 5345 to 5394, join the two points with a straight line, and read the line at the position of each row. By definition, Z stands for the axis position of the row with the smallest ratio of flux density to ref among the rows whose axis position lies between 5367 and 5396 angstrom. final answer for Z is 5382.83 angstrom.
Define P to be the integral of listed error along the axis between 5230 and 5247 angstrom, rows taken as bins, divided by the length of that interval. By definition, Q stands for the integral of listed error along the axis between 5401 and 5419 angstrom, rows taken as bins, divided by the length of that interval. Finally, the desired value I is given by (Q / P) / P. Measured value 0.265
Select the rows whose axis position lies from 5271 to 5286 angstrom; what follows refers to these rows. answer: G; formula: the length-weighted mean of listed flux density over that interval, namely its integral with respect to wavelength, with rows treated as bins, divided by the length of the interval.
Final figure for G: 34.2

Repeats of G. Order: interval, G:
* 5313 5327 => 31.8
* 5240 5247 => 30.6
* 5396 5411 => 32.1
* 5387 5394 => 27.5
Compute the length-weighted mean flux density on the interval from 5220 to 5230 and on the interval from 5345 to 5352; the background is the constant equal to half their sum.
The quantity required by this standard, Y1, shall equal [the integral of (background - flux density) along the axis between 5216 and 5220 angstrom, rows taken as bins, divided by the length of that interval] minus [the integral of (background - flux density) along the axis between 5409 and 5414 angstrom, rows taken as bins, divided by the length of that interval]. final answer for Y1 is -3.0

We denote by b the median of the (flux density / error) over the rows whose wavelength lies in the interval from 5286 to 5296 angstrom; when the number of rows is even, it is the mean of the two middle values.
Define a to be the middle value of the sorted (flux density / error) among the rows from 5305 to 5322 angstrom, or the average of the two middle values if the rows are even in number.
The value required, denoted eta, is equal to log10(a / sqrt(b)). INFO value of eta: 0.514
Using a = 9.6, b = 8.71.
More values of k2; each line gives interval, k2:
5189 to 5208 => 14.2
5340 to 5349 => 9.3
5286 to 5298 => 29.4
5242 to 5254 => 8.8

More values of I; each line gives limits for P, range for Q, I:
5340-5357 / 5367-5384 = 0.271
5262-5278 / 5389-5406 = 0.263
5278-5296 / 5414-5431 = 0.276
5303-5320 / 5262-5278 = 0.274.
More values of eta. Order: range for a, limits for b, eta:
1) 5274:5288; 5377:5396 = 0.512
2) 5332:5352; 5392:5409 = 0.506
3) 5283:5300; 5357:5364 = 0.476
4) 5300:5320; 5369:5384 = 0.521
